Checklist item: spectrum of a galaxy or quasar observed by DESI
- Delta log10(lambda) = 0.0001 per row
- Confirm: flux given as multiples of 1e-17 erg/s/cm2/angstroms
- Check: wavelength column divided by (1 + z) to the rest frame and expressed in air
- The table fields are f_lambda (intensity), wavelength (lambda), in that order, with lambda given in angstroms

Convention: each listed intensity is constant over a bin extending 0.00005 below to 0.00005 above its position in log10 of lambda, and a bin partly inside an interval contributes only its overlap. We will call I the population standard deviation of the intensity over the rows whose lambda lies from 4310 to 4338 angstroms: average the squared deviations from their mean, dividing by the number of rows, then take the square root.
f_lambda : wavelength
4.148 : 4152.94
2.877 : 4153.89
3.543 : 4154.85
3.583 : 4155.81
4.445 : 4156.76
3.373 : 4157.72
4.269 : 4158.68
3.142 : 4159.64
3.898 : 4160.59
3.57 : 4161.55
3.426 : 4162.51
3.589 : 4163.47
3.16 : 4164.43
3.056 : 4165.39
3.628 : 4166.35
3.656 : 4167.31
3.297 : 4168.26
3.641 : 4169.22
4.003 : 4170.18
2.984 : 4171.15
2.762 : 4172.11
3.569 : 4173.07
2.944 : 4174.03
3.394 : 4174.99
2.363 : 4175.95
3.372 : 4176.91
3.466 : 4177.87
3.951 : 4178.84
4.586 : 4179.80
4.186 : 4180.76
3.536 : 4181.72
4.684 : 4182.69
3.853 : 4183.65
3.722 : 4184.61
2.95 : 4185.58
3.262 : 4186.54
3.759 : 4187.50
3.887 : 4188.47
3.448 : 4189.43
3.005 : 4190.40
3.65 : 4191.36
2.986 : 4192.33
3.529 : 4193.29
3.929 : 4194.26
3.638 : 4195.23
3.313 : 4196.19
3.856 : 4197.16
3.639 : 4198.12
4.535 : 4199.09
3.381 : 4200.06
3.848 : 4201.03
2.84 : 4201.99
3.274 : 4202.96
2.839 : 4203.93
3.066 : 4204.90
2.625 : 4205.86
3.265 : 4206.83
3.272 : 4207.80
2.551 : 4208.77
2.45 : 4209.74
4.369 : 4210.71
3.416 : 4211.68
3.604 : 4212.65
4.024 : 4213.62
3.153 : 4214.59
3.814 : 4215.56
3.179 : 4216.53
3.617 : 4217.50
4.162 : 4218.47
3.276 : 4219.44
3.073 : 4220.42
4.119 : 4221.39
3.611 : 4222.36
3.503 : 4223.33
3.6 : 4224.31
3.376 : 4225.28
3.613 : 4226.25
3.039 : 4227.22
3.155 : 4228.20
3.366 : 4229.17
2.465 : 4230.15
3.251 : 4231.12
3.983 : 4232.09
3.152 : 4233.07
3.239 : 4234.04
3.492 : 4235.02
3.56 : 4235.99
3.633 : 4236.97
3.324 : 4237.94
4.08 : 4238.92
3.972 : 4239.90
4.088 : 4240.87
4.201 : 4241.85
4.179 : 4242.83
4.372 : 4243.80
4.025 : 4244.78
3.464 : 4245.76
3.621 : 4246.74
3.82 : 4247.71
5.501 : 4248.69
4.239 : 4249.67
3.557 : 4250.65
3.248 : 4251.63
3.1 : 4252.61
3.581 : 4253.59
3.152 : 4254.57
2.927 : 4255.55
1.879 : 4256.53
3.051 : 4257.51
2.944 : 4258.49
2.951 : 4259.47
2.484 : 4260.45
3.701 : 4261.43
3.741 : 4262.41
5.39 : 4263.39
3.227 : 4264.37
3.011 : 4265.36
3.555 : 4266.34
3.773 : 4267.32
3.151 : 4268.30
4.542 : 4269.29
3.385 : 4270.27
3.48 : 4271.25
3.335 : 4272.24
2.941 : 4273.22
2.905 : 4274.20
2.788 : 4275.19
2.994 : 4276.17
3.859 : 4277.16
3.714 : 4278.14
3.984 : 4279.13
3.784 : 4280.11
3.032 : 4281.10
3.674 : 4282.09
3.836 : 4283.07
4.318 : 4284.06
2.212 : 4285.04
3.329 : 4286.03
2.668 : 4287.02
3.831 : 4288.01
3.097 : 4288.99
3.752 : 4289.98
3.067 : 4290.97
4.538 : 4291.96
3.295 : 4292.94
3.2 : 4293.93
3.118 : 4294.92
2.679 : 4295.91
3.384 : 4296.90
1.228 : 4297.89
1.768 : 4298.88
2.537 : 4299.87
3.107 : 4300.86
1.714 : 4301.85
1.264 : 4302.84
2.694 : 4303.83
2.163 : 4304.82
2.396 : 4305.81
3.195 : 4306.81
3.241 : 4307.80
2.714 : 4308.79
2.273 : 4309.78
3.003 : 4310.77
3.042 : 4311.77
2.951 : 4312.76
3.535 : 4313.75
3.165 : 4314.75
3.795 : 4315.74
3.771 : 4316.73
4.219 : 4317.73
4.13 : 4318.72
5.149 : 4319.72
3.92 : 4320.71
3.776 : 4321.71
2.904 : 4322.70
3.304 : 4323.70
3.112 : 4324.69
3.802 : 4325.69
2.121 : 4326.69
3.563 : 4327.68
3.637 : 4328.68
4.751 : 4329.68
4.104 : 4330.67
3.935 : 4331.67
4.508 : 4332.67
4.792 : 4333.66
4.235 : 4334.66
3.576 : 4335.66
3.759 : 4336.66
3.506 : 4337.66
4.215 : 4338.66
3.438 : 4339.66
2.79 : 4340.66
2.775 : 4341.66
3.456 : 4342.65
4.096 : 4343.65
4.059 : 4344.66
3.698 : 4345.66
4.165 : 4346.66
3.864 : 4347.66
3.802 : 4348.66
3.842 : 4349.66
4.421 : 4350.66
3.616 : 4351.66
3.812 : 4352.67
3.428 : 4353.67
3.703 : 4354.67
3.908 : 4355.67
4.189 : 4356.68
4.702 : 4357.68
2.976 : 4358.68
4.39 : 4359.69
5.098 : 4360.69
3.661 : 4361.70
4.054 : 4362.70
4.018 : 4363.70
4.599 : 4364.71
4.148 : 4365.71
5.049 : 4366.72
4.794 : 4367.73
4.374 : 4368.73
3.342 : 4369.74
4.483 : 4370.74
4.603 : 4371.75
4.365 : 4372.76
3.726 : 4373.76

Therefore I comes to 0.64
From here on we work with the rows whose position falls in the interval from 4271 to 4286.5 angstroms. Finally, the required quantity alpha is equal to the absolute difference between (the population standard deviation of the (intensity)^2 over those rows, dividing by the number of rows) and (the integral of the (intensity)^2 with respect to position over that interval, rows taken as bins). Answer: 179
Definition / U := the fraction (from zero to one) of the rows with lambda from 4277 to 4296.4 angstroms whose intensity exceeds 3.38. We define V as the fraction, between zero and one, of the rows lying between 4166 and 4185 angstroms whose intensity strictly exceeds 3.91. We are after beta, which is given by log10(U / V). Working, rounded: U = 0.50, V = 0.250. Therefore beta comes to 0.30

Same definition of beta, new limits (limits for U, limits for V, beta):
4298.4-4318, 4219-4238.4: 0.30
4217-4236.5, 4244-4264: 0.40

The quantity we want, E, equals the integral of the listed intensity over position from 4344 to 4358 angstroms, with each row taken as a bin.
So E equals 55.1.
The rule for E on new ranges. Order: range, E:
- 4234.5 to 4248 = 51.9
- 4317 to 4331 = 52.4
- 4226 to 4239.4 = 45.3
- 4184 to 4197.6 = 47.6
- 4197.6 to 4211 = 43.8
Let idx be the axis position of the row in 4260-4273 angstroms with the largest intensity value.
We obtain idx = 4263.39 angstroms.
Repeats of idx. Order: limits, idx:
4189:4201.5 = 4199.09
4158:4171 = 4158.68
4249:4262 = 4249.67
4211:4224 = 4218.47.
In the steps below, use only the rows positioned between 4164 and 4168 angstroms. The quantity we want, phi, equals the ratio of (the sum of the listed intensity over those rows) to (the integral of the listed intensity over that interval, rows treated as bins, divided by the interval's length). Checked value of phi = 3.99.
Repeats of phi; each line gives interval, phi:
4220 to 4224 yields 3.99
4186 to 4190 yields 4.02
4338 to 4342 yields 3.97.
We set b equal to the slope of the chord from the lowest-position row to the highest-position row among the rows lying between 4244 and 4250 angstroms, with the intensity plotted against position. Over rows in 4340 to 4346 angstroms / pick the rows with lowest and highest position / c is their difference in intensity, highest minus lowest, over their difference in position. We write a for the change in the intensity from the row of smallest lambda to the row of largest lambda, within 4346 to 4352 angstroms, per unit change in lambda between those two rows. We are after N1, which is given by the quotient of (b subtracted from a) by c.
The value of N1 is -0.8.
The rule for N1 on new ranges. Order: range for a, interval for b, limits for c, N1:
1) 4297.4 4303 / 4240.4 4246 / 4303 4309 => 33.5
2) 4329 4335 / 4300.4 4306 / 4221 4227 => -0.4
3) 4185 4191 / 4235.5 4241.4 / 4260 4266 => -0.9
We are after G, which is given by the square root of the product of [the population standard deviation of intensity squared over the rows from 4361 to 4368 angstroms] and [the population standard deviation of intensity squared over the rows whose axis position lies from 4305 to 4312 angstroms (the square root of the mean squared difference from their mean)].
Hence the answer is 2.8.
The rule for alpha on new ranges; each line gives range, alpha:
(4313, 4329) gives 210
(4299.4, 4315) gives 115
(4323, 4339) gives 232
